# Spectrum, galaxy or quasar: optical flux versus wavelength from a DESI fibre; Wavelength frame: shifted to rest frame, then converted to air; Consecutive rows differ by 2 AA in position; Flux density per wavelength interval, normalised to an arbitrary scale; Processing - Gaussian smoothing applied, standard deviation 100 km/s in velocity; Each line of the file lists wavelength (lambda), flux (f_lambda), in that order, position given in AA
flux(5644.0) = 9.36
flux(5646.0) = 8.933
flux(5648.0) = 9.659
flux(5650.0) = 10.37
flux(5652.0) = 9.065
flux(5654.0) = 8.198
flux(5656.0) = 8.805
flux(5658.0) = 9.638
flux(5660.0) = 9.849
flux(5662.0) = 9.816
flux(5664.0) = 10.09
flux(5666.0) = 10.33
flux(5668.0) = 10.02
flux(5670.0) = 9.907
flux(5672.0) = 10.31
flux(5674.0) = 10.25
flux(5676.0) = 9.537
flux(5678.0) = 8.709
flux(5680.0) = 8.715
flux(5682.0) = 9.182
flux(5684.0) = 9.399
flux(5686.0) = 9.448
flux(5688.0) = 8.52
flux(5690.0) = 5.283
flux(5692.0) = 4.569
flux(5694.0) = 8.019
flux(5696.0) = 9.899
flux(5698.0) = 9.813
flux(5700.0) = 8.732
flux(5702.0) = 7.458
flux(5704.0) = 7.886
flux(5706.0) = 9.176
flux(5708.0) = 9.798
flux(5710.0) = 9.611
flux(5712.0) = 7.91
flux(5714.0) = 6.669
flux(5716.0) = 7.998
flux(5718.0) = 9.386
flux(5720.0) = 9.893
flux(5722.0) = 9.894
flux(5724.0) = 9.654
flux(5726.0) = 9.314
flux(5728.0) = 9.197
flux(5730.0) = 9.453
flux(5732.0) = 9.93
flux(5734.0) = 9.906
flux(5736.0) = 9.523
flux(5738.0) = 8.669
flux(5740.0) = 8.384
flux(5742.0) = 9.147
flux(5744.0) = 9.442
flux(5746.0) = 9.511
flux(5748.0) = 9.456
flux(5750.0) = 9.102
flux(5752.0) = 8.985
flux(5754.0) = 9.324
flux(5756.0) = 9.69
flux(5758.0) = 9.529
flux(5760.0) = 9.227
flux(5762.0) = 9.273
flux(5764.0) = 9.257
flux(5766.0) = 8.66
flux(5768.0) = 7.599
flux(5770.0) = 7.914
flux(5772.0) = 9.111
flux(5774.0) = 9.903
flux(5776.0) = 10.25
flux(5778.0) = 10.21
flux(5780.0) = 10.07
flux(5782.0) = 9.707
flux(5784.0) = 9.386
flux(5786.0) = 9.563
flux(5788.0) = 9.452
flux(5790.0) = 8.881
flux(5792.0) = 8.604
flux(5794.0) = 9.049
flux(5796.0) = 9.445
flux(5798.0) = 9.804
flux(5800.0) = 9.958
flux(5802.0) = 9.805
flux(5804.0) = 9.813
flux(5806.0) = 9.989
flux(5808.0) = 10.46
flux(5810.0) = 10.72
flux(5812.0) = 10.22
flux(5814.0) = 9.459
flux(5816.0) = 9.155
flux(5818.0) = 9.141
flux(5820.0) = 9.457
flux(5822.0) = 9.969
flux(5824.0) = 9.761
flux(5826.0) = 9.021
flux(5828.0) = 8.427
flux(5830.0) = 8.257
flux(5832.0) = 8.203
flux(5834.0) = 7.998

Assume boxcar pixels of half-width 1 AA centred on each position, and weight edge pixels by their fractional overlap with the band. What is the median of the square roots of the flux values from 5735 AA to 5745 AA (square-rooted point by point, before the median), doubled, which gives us 6.05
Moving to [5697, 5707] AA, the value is 5.91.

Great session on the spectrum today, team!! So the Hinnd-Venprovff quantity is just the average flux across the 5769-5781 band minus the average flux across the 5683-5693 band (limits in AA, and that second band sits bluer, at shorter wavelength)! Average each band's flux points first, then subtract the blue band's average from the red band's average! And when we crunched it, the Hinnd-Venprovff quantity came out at 2.1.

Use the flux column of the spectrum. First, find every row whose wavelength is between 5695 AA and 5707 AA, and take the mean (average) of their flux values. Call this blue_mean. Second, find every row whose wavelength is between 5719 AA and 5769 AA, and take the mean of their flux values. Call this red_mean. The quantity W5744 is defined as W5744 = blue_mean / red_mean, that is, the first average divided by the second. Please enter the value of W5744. 0.95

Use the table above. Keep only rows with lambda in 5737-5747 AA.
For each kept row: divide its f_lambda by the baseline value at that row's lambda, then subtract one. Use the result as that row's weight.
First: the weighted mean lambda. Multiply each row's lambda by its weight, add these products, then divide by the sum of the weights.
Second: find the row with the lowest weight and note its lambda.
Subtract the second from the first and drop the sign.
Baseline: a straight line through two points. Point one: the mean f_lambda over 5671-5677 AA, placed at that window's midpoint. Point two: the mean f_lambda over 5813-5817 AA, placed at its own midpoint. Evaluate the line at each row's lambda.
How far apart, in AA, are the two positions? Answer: 0.3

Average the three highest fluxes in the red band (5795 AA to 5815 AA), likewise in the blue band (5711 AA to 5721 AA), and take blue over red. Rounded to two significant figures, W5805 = 0.87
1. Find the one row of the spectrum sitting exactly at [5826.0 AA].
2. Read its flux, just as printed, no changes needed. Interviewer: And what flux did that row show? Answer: 9.021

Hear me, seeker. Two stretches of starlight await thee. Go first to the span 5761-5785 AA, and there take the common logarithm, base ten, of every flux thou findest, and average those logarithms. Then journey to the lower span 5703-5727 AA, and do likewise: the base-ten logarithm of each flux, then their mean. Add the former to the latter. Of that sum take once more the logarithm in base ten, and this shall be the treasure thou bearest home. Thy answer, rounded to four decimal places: 0.2819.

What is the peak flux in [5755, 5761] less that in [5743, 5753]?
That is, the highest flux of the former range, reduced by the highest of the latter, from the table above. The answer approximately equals 0.18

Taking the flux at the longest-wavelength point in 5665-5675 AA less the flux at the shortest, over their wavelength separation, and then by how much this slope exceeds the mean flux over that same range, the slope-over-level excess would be -10.2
